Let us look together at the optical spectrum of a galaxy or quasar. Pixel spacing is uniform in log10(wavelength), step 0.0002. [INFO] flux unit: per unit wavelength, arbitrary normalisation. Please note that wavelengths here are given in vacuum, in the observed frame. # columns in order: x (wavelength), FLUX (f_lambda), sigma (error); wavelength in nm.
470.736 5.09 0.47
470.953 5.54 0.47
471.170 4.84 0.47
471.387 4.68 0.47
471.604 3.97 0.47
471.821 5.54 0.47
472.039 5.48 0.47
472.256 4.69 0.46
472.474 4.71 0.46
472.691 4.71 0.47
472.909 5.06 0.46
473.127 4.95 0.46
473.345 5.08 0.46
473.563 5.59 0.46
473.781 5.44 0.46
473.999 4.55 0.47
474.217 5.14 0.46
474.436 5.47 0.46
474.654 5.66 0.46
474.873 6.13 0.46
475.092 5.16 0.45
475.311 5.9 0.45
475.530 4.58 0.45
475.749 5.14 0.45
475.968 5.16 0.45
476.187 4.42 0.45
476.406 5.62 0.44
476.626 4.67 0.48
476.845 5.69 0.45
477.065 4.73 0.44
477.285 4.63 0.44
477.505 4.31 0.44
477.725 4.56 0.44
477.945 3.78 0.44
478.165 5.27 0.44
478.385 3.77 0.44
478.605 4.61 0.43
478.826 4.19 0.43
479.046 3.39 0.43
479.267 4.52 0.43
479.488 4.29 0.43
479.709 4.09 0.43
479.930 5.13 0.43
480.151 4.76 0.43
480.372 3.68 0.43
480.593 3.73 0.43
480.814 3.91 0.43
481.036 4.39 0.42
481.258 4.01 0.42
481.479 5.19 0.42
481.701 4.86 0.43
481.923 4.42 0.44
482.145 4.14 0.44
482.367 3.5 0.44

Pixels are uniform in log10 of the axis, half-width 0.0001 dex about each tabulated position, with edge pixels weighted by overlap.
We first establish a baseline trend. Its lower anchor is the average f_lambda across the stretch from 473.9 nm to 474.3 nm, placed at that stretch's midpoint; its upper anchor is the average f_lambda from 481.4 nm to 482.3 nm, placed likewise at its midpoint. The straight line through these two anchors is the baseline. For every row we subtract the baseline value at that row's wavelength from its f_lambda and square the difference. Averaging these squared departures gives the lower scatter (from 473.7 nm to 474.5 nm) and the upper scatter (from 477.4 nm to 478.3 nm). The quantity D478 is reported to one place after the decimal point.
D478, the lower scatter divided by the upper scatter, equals 0.6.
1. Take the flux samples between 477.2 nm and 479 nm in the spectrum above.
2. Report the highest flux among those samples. 5.27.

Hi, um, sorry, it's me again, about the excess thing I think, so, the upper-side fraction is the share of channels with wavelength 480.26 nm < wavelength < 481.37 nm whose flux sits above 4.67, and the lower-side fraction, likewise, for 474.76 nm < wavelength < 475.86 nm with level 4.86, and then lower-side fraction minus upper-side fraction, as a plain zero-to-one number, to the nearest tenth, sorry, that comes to 0.8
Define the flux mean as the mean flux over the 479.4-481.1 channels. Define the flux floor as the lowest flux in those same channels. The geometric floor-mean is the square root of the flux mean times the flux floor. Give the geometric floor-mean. 4.0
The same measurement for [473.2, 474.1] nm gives 4.8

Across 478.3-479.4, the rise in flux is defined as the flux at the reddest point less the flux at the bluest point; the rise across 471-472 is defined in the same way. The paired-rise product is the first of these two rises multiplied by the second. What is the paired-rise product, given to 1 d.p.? 0.5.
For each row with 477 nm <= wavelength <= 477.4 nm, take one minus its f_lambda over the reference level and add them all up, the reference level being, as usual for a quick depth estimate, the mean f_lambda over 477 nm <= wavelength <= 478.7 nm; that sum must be -0.10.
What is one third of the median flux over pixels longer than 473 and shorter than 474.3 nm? 1.70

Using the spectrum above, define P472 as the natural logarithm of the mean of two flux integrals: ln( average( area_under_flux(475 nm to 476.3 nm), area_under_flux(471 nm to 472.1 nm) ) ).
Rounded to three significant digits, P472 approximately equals 1.79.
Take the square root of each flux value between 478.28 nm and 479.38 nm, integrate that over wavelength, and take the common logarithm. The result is 0.3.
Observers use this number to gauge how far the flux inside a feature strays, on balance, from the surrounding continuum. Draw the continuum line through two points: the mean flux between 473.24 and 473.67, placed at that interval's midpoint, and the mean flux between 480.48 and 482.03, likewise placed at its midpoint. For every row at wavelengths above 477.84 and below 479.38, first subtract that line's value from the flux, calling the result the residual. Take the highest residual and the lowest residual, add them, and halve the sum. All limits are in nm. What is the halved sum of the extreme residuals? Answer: -0.4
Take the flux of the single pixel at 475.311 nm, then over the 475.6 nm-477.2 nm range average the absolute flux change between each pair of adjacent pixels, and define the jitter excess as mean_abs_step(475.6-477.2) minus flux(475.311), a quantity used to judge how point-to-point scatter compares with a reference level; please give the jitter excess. -5.1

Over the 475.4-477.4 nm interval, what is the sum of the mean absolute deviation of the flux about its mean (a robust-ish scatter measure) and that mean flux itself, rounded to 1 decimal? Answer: 5.4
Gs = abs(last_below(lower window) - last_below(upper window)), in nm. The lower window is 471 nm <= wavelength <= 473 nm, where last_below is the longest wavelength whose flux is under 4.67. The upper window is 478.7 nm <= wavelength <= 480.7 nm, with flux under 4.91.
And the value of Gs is 8.99 nm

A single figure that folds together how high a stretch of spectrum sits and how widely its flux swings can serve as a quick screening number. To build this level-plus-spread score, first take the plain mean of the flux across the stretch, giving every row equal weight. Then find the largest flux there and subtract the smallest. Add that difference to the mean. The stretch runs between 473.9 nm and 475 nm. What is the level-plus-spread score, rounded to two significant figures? 7.0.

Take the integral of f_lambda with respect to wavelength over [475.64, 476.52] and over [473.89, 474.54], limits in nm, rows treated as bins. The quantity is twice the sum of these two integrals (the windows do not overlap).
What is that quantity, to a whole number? 16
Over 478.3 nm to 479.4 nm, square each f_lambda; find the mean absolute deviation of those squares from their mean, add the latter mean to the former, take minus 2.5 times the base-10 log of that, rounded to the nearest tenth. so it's -3.3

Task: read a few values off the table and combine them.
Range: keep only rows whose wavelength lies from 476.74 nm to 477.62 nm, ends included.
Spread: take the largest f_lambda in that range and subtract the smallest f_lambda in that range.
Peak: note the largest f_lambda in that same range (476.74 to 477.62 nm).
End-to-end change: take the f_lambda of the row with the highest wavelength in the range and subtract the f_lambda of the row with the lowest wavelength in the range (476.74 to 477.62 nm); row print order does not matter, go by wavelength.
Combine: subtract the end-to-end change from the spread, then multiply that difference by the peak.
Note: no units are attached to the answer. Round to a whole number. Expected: 16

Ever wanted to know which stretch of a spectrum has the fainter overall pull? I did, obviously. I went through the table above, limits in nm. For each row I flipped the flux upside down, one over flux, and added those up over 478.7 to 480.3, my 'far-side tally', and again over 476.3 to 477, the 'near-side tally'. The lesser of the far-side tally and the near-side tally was 0.57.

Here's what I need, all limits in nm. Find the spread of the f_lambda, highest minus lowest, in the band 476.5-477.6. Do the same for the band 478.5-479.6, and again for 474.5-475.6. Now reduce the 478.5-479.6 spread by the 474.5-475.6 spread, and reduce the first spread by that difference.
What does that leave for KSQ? 1.7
